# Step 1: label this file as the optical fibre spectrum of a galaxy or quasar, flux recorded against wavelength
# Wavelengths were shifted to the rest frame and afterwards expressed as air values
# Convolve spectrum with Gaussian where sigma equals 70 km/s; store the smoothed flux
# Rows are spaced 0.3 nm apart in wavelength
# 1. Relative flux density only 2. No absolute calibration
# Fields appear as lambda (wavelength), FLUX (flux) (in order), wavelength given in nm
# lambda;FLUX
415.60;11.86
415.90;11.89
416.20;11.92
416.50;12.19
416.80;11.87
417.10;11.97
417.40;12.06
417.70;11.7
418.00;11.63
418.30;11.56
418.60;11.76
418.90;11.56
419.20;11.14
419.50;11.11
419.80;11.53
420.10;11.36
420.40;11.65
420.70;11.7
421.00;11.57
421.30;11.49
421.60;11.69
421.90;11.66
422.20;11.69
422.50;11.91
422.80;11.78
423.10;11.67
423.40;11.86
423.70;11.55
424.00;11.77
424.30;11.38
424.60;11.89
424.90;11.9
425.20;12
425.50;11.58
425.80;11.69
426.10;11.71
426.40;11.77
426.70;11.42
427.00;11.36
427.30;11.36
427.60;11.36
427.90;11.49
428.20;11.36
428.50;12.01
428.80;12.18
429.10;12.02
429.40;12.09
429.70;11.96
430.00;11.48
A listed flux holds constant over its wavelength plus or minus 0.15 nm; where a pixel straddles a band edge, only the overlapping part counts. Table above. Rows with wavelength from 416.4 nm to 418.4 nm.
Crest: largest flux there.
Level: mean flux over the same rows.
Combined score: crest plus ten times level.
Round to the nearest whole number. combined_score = 131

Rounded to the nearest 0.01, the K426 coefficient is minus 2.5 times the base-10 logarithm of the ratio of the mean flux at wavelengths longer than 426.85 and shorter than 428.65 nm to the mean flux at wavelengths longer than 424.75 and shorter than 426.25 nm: 0.03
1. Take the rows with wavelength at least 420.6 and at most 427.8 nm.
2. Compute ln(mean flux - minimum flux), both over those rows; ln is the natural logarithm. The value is -1.22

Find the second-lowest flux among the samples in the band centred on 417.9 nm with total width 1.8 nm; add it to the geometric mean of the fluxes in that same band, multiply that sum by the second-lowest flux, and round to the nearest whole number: 272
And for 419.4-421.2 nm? 260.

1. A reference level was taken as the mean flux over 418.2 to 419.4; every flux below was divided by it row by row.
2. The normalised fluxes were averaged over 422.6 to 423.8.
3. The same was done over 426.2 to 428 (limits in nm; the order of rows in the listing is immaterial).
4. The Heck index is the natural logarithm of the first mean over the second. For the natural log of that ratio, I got 0.02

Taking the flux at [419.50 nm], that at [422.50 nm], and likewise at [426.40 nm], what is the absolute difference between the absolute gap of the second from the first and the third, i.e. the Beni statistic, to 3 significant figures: 11.0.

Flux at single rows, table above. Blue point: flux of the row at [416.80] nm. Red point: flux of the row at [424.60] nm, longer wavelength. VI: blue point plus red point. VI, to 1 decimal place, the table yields 23.8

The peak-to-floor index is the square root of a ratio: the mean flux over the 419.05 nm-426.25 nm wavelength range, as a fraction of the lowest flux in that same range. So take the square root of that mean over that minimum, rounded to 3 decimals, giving 1.023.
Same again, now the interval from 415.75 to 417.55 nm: 1.005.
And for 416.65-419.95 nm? 1.023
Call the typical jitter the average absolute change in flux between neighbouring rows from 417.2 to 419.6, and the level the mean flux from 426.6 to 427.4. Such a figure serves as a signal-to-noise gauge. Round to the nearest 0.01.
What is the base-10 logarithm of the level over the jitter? 1.77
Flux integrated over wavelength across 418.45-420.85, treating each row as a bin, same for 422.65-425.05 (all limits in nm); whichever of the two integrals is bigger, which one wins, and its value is 28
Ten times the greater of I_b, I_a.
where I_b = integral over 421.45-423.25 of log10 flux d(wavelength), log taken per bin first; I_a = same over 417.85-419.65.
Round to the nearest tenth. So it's 19.2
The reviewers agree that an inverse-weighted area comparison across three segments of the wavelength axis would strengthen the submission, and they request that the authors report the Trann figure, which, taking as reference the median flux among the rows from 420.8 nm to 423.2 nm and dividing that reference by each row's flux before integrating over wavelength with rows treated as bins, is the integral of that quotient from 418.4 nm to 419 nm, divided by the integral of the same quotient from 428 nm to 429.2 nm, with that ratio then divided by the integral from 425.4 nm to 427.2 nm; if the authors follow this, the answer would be 0.28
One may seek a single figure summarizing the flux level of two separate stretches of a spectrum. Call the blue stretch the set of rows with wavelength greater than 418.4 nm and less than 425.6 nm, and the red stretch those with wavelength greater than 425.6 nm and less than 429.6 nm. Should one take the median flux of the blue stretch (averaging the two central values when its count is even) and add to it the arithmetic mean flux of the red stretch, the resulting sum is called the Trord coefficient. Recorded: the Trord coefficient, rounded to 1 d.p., 23.3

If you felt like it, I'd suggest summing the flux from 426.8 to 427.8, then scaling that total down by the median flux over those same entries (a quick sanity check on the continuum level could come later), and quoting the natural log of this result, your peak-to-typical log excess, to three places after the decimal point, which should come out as 1.099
